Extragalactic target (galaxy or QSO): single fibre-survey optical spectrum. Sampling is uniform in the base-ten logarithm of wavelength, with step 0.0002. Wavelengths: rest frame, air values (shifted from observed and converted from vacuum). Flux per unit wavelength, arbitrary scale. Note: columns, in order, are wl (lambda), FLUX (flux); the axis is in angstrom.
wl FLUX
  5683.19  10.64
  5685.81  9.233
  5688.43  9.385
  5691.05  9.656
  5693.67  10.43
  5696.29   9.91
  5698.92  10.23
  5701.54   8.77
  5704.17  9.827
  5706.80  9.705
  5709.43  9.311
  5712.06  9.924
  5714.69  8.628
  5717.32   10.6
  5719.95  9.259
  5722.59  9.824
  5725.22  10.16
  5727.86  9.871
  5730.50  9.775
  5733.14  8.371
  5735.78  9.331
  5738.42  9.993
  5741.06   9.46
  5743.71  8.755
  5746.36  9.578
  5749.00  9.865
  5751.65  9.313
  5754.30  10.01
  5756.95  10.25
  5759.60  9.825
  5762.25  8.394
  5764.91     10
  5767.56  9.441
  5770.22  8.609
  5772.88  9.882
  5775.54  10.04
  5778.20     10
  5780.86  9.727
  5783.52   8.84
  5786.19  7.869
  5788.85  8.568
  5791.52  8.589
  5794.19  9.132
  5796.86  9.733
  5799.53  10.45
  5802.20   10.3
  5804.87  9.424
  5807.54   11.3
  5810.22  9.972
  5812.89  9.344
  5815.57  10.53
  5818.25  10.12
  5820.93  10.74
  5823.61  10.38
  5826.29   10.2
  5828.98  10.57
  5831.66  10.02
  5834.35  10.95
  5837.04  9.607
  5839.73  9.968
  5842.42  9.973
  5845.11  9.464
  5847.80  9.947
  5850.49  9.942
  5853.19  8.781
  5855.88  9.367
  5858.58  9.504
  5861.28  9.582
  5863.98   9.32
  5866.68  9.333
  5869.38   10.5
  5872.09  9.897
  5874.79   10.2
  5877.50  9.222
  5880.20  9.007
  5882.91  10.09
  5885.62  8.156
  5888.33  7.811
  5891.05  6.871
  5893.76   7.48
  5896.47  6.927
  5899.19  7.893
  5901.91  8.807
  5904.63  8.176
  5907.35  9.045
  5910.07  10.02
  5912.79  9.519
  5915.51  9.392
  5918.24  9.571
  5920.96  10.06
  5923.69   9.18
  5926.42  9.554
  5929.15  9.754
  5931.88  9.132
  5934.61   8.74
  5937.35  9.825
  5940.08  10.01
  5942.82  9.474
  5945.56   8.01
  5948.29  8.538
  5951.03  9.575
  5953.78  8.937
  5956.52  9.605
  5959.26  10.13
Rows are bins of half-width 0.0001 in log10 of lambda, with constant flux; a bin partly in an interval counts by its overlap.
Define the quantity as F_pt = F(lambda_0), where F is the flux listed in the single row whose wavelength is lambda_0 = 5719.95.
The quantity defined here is 9.259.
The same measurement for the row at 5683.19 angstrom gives 10.64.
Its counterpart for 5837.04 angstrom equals 9.607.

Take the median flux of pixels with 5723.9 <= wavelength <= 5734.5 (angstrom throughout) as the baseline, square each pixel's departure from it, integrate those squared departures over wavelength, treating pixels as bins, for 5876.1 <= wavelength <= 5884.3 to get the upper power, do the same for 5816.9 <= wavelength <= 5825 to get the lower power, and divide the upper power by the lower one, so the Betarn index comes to 1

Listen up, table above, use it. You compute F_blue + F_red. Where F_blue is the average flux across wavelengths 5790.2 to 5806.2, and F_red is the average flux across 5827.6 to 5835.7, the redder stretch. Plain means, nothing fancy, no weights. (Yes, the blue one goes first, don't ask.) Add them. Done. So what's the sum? 20.1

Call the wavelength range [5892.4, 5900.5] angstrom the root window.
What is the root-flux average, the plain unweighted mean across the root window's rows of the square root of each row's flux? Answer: 2.73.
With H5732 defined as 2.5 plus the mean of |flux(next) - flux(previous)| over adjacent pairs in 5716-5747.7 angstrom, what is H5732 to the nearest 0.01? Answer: 3.20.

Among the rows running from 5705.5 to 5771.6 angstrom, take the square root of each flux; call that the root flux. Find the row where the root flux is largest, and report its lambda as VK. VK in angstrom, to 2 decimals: 5717.32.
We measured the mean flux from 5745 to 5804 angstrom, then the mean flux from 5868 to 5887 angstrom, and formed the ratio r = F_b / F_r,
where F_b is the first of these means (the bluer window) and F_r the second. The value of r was 0.989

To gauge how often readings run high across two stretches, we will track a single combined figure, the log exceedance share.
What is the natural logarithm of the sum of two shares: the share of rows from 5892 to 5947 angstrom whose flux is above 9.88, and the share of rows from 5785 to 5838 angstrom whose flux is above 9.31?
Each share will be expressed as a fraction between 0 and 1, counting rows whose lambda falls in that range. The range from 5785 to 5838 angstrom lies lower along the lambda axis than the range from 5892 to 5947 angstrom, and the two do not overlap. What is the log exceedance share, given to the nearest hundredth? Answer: -0.05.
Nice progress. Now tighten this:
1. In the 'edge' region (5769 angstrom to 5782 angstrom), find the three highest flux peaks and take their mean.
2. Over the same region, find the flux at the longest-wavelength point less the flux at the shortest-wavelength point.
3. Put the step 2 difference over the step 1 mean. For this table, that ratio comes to 0.11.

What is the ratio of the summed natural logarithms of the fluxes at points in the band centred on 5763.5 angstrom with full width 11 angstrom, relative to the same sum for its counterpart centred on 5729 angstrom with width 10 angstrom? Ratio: 1.0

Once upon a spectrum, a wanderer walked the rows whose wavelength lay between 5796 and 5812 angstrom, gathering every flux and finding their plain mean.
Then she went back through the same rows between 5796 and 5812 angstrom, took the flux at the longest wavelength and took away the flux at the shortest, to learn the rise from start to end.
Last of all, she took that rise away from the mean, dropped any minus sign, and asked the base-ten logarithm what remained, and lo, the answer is 1.00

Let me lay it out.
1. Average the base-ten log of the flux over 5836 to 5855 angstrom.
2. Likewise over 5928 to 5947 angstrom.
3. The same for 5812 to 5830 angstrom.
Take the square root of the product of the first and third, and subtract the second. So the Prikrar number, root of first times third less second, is 0.032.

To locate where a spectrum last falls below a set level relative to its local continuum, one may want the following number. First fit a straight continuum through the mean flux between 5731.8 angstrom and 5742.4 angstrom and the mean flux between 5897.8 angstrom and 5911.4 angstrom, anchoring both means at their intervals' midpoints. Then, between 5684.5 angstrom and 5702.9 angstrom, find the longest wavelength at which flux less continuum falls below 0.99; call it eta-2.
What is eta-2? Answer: 5701.54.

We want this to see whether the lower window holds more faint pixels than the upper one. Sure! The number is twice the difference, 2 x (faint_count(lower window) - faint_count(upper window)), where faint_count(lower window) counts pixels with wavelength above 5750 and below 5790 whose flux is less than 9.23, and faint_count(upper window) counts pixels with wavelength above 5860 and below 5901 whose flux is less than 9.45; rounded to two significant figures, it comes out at -10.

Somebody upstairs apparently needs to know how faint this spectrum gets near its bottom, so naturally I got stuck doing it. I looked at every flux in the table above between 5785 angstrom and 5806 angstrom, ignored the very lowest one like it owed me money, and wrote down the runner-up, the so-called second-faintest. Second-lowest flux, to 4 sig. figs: 8.568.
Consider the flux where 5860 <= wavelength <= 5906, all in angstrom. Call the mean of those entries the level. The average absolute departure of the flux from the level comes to 1.0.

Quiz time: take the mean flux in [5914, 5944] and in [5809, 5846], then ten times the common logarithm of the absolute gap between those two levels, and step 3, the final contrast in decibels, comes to -2.1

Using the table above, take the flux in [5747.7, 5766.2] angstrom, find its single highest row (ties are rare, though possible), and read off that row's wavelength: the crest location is 5756.95 angstrom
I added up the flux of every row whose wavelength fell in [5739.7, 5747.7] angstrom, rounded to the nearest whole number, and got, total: 28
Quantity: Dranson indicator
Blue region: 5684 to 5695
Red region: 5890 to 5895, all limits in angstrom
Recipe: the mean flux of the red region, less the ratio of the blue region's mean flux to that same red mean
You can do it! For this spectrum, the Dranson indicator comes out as 5.8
